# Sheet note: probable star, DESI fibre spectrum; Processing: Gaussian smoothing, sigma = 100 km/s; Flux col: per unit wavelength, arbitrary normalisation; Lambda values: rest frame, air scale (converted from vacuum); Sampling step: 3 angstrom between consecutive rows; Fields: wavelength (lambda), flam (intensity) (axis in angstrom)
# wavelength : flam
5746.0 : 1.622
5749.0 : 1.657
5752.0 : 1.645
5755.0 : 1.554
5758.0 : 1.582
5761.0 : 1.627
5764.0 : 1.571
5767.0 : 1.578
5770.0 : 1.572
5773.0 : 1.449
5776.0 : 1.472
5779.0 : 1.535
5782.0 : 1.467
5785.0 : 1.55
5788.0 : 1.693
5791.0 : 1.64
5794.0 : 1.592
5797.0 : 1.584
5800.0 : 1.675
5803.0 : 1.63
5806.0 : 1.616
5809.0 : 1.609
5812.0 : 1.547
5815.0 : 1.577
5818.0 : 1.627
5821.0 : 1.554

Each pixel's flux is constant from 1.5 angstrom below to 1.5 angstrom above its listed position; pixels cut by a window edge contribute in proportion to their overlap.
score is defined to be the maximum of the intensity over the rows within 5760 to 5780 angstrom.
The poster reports 1.627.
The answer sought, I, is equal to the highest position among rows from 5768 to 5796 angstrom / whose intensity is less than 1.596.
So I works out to 5794.0 angstrom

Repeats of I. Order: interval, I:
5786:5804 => 5797.0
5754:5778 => 5776.0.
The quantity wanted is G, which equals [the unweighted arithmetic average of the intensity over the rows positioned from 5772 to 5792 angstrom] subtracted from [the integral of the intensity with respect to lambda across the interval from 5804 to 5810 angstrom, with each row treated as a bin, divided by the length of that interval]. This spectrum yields 0.07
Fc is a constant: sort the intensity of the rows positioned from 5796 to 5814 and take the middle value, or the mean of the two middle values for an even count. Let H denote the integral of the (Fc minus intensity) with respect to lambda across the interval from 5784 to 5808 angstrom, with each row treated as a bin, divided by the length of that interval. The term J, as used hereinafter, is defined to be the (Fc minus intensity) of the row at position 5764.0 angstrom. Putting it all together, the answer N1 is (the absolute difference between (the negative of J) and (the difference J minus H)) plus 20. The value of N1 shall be 20.09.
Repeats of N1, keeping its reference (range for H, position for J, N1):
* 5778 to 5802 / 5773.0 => 20.31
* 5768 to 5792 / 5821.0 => 20.05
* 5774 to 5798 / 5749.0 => 20.14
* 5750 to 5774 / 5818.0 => 20.06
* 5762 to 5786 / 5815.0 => 20.02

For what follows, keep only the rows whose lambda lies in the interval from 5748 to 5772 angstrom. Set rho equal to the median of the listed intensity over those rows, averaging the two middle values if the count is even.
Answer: 1.58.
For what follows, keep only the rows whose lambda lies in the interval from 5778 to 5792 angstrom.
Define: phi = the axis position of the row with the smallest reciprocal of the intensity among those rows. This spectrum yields 5788.0 angstrom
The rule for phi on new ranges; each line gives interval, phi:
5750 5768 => 5752.0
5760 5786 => 5761.0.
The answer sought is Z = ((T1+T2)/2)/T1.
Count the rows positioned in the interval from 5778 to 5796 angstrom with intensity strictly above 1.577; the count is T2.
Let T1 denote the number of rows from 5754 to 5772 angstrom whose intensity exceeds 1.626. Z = 2.00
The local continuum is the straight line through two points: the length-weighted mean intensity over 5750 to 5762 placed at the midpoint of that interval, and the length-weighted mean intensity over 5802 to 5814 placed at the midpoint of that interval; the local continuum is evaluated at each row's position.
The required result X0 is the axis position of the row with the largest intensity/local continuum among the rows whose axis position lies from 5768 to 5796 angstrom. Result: 5788.0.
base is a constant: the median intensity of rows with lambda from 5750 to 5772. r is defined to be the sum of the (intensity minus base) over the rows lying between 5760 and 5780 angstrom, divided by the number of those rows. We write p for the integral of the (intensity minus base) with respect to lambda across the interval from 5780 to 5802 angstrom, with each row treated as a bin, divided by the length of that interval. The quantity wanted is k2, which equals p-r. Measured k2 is 0.056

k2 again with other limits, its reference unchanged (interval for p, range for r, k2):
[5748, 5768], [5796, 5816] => -0.004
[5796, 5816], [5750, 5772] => 0.017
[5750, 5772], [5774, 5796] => 0.024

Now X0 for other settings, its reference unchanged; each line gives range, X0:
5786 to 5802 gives 5788.0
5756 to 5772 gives 5761.0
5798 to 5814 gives 5800.0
